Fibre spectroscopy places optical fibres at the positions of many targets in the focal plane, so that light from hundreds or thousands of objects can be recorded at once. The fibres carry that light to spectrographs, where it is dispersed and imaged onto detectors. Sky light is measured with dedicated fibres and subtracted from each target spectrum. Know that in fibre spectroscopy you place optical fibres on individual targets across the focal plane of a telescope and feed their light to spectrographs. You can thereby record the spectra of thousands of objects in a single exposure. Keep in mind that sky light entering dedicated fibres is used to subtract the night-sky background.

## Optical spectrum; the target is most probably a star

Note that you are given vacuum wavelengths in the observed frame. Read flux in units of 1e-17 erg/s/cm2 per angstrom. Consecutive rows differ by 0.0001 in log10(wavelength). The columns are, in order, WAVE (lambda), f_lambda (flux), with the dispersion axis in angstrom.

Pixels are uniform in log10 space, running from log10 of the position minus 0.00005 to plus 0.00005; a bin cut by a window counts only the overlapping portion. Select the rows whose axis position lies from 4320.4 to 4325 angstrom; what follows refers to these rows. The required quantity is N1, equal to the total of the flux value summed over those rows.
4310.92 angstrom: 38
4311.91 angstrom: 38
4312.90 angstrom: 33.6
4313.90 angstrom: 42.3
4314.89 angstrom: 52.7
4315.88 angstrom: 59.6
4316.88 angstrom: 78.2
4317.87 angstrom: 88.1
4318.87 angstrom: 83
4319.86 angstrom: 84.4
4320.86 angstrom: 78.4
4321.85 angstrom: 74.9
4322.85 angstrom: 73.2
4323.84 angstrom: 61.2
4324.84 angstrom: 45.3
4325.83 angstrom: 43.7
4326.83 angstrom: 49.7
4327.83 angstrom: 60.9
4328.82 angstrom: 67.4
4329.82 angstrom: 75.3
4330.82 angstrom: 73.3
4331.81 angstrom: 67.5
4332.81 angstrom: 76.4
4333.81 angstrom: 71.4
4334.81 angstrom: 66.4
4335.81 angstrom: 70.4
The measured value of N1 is 333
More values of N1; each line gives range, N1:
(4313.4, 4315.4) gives 95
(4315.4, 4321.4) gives 472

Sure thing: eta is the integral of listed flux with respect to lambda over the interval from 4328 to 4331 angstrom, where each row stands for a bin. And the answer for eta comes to 212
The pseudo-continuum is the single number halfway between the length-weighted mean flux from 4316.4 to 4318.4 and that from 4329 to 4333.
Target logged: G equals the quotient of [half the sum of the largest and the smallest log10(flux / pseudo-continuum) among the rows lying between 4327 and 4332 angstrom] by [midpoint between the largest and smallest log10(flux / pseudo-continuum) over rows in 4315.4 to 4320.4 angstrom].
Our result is 2.0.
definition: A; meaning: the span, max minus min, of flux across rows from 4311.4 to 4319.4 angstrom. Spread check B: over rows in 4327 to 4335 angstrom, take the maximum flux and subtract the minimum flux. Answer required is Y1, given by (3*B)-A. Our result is -8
